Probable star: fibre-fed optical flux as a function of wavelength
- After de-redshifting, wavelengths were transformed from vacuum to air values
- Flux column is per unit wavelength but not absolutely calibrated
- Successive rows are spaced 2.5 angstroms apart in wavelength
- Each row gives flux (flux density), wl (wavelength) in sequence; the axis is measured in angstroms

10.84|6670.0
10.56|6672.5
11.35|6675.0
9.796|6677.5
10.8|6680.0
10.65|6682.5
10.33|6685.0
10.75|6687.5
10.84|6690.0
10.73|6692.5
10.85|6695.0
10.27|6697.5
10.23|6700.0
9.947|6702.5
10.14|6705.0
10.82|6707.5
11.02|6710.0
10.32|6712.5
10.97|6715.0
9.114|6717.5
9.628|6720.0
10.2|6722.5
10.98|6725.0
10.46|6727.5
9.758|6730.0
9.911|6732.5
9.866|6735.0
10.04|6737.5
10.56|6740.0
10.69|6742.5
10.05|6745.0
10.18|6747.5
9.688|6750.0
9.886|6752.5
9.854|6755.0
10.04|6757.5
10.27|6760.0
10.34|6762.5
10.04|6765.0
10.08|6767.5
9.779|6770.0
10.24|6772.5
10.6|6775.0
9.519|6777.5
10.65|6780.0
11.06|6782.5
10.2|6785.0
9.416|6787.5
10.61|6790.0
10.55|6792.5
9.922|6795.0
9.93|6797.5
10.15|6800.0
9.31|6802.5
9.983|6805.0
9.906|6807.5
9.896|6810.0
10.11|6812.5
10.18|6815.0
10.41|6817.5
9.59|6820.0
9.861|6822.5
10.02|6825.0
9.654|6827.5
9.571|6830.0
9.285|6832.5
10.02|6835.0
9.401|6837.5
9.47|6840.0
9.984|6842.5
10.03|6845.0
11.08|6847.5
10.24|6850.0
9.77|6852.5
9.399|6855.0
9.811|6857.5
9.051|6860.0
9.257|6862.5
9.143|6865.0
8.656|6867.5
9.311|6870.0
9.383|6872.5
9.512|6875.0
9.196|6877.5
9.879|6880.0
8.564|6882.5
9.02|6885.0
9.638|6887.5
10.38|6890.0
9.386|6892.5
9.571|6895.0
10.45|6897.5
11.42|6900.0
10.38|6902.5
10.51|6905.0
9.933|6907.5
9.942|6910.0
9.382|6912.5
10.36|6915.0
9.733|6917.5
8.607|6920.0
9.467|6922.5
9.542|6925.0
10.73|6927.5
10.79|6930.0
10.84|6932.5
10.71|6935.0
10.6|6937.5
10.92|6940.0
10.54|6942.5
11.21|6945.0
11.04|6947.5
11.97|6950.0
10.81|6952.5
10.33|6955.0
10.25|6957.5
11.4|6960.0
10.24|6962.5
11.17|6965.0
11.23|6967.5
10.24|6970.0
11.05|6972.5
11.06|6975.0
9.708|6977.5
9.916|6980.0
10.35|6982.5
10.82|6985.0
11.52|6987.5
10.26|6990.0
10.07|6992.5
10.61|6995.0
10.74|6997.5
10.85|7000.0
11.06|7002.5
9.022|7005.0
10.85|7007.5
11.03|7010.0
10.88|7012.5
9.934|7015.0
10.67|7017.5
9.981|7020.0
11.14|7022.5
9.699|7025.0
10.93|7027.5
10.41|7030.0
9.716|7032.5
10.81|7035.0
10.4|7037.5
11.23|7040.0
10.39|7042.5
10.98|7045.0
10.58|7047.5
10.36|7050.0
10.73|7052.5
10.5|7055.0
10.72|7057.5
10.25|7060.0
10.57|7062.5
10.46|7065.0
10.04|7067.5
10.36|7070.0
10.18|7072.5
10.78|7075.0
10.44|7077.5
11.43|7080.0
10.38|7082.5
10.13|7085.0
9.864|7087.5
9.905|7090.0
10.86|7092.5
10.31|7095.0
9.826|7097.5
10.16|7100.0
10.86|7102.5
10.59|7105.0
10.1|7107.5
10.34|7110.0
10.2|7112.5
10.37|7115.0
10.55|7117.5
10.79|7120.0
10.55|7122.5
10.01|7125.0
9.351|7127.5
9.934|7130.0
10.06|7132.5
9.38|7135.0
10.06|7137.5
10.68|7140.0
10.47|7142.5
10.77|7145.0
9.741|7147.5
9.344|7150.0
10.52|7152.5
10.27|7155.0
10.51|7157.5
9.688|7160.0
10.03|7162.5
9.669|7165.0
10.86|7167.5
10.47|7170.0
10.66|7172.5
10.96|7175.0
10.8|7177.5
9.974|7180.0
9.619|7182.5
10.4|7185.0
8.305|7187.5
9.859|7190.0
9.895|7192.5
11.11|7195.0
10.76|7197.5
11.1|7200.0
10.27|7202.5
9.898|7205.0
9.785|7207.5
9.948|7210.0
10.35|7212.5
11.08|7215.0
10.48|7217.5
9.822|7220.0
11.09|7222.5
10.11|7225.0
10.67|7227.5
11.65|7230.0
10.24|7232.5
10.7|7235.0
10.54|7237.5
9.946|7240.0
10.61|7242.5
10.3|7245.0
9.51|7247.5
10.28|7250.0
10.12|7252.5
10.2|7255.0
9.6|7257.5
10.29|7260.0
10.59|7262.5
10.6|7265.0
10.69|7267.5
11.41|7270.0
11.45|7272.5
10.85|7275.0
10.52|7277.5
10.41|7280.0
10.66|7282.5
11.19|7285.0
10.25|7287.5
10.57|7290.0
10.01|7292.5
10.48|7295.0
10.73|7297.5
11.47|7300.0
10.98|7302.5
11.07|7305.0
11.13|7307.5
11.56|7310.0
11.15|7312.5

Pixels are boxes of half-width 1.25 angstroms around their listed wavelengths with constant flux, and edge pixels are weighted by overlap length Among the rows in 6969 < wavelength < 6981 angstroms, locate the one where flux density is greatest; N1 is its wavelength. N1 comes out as 6975.0 angstroms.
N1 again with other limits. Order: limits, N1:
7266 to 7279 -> 7272.5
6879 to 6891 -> 6890.0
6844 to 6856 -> 6847.5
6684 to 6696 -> 6695.0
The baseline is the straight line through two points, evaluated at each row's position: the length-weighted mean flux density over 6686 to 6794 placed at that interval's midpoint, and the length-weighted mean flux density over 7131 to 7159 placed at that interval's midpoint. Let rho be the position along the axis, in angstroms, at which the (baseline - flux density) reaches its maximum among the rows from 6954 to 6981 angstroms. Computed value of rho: 6977.5 angstroms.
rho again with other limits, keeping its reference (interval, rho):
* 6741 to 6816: 6802.5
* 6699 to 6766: 6717.5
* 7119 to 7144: 7127.5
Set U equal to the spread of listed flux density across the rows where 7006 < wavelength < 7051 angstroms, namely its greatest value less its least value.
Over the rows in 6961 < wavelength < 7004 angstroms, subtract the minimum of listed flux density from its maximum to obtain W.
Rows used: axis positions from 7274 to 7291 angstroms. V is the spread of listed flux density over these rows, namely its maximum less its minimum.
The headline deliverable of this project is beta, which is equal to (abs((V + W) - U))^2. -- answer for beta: 1.5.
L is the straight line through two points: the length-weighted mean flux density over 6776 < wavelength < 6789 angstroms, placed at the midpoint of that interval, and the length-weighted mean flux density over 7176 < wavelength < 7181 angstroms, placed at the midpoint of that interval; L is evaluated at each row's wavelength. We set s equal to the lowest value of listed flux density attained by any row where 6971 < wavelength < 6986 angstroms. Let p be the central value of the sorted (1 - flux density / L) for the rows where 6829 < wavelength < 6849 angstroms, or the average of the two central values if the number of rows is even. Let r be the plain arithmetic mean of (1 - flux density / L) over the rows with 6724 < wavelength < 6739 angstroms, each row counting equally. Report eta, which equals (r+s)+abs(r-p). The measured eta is 9.75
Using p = 0.04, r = 0.00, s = 9.708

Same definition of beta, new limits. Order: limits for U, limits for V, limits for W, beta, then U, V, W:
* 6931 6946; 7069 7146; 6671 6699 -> 8.8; 0.67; 2.1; 1.6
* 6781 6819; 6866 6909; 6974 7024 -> 13.0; 1.75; 2.9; 2.5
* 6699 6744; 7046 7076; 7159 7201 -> 2.7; 1.91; 0.7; 2.8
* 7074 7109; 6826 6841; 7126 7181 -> 0.6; 1.60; 0.7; 1.6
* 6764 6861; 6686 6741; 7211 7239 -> 2.9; 2.03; 1.9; 1.8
